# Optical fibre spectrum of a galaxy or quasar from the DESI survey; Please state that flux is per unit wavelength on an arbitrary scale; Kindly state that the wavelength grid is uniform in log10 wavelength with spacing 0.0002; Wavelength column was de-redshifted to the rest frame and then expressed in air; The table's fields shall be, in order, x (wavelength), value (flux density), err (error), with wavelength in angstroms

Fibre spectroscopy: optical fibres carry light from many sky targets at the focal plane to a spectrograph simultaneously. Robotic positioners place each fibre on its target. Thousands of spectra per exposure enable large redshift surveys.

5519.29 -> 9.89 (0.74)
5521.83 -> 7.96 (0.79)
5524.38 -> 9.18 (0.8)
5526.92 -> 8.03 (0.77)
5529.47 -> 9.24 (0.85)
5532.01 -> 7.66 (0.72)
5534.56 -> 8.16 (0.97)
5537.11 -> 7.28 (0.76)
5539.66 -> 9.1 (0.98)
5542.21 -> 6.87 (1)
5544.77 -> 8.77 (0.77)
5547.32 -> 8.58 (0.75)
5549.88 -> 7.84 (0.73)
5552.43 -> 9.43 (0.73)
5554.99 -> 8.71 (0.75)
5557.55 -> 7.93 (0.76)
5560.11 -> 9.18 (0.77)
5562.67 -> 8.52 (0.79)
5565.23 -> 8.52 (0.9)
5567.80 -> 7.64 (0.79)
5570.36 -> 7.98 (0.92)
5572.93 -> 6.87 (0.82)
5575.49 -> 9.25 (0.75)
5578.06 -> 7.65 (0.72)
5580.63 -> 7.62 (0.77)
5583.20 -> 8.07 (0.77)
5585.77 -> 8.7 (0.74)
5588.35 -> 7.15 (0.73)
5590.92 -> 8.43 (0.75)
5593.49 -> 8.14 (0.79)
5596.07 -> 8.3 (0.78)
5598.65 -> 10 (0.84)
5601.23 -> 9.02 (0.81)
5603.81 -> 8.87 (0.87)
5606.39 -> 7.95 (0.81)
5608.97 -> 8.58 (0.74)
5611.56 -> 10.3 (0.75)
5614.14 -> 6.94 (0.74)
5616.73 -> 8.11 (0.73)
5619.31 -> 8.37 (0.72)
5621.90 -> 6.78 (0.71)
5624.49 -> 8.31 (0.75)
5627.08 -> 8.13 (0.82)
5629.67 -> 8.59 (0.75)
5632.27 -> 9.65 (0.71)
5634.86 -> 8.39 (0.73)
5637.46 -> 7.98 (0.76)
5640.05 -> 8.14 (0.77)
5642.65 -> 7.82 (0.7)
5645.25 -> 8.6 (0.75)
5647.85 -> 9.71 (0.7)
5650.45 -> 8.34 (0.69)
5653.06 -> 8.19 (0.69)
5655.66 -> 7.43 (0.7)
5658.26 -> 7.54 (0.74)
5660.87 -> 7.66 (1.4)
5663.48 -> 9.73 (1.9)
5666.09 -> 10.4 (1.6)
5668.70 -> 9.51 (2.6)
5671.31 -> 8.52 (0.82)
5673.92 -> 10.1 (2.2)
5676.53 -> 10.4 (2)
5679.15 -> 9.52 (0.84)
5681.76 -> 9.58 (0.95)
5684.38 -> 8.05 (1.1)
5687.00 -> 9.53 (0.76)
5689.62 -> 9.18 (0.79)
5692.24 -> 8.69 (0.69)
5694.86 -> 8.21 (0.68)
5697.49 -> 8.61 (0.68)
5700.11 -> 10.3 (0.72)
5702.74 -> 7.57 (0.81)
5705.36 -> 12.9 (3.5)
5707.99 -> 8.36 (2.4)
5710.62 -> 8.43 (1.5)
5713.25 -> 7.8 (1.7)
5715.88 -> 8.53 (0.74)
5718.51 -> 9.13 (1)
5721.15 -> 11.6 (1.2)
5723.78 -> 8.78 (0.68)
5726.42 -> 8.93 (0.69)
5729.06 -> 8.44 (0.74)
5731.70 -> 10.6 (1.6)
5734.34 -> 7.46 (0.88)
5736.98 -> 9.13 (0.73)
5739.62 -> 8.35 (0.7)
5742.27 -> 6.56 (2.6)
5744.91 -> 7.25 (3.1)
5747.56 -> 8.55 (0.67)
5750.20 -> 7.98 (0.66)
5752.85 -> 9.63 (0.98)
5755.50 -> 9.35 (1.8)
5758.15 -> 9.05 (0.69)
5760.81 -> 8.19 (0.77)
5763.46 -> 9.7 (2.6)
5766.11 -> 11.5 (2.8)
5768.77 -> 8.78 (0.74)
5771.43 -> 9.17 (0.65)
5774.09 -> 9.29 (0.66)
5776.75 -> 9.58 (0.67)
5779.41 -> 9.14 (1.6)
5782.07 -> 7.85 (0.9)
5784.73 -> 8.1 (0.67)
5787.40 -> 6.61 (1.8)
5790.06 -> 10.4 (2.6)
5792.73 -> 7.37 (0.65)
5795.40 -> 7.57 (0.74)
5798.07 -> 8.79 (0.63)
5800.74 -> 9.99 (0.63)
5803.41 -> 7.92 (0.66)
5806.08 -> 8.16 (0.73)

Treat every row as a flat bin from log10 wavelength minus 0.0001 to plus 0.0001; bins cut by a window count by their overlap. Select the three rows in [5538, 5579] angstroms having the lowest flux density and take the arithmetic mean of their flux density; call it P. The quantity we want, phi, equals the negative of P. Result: -7.13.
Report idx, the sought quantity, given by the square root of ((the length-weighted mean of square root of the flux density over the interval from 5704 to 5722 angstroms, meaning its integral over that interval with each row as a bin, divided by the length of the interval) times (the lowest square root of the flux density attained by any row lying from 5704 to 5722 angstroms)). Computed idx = 2.93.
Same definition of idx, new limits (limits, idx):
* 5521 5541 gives 2.79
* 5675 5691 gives 2.95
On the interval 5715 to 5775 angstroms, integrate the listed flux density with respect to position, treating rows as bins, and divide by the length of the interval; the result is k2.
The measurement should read 9.0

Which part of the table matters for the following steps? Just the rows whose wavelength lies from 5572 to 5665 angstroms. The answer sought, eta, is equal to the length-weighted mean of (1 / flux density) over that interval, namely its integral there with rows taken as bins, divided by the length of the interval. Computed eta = 0.121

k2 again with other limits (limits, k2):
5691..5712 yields 9.1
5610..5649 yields 8.4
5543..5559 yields 8.5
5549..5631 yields 8.3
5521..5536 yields 8.4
